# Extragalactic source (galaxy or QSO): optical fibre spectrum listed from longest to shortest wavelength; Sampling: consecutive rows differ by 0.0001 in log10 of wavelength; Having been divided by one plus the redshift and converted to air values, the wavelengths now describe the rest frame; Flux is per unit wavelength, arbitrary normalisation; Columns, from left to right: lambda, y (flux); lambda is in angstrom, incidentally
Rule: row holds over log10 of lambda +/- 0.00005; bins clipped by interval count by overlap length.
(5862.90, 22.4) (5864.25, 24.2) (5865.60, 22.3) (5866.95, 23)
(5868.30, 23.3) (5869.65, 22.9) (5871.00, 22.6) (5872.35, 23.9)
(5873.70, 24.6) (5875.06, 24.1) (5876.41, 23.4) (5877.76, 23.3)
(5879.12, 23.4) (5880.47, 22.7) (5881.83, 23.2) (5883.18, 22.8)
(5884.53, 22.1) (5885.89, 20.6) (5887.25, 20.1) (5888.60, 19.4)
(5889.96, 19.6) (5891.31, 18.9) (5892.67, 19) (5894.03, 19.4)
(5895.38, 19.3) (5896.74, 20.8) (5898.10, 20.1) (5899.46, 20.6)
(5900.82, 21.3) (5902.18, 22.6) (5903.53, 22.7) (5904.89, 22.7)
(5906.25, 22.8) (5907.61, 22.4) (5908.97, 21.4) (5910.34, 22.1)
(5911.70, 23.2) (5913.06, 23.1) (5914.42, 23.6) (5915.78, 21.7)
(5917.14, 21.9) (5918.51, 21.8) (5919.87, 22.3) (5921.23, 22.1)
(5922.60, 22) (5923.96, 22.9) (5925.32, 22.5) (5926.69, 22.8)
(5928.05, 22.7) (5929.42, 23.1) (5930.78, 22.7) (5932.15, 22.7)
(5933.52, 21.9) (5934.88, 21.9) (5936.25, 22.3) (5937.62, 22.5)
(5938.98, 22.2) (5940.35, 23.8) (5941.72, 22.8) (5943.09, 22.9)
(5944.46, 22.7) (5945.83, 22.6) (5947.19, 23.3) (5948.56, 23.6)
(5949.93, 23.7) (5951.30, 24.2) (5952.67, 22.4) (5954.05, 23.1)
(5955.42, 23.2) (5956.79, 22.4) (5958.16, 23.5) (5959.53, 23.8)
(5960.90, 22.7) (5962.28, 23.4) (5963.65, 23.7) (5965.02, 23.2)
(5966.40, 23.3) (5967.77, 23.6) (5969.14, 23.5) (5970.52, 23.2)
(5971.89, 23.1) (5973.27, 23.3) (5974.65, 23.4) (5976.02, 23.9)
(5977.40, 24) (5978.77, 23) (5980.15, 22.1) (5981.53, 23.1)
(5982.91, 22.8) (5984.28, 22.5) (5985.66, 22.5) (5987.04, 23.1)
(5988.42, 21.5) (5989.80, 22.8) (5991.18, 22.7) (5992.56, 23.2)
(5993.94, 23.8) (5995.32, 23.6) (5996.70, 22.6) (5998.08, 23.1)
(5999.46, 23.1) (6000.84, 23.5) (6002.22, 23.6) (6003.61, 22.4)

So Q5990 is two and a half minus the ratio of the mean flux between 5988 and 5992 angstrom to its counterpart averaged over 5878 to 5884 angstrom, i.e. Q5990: 1.53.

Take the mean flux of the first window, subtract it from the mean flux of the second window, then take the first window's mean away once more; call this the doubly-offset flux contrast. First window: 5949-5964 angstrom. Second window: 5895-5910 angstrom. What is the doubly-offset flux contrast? -25.0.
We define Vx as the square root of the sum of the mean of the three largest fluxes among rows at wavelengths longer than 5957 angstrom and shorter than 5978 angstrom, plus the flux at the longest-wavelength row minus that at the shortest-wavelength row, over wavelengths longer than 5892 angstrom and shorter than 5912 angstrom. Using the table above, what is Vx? 5.30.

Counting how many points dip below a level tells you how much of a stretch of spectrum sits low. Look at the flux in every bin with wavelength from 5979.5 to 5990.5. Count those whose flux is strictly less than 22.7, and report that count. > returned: 4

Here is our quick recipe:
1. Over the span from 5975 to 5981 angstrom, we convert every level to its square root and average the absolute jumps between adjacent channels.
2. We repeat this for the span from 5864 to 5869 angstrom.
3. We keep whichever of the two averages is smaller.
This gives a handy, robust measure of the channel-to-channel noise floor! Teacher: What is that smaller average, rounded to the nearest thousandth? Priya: 0.069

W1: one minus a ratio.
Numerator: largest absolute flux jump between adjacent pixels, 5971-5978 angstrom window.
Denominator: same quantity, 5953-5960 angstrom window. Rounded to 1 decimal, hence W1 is 0.5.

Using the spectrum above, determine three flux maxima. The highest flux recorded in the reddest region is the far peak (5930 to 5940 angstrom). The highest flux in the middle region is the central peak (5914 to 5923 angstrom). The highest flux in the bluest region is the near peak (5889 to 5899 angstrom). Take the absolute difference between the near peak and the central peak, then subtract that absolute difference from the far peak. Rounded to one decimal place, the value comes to 19.9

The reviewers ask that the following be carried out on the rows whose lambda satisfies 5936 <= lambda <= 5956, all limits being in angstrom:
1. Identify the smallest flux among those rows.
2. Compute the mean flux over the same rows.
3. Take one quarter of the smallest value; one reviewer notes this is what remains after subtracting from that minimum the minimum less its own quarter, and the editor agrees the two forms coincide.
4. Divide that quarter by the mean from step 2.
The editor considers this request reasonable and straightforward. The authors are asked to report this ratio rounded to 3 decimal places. 0.241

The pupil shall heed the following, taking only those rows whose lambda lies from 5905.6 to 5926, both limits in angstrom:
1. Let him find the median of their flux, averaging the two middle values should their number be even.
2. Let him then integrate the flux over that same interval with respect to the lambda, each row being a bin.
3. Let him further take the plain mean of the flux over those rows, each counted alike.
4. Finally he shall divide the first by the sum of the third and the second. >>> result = 0.0465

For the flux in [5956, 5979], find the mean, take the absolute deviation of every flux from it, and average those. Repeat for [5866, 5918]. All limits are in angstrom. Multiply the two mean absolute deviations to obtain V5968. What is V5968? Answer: 0.41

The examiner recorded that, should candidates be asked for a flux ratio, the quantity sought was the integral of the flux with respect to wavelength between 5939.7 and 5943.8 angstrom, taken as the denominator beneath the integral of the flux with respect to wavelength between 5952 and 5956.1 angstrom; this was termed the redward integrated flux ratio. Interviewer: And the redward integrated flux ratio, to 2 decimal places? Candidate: 0.99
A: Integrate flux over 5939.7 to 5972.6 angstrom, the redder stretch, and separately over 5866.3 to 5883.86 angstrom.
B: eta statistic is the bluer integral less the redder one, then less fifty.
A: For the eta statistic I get -405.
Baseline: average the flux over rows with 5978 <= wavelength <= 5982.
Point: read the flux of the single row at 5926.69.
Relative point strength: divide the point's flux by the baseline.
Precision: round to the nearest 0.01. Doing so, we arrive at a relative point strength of 1.00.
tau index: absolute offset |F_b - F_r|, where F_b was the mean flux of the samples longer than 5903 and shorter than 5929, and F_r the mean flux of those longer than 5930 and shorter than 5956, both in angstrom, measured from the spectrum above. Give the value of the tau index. 0.4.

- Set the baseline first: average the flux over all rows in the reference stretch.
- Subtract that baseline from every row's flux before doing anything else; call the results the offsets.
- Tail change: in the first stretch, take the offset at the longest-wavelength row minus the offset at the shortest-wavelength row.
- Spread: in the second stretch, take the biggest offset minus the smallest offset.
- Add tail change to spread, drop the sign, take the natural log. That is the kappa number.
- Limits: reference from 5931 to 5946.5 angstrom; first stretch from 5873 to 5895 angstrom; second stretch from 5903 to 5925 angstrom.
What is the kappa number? 1.1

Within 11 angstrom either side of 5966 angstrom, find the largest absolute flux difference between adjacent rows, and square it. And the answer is 1.2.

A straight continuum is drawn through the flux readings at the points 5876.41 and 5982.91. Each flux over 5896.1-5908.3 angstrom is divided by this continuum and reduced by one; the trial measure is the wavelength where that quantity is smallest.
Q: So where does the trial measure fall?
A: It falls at 5898.10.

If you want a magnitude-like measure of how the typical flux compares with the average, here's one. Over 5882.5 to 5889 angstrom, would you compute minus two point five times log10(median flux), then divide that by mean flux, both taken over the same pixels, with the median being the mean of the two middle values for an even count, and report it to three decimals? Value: -0.156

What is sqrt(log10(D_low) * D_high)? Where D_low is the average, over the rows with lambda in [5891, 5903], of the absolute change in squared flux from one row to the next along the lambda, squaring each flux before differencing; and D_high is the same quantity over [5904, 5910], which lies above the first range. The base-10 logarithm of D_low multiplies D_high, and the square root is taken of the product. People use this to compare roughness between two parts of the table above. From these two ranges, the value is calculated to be 5.6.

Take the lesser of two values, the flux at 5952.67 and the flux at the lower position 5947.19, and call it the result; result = 22.4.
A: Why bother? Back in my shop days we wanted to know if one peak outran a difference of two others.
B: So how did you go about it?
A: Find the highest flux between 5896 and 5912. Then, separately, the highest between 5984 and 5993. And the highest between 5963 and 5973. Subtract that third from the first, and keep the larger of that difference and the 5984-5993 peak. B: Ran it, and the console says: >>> 23.20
